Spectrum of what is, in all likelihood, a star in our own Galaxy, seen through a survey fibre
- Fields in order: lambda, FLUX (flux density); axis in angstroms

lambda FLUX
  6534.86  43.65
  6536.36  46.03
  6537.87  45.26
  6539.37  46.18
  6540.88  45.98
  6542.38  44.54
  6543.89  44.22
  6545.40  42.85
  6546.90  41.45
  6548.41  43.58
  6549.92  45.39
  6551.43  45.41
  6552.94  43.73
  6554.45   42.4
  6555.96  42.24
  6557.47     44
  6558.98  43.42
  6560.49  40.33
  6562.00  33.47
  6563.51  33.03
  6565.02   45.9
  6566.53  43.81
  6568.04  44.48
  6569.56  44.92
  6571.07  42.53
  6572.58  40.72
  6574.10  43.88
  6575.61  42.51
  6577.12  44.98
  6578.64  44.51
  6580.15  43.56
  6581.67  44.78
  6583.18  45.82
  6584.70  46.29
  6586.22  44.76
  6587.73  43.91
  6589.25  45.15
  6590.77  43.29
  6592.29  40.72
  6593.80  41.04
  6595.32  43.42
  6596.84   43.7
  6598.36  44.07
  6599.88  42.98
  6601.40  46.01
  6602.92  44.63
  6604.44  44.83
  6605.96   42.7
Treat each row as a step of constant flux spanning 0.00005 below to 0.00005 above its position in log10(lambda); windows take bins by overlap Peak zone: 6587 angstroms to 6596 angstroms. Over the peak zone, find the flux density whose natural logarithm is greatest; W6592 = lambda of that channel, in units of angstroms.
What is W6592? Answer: 6589.25 angstroms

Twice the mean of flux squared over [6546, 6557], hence 3781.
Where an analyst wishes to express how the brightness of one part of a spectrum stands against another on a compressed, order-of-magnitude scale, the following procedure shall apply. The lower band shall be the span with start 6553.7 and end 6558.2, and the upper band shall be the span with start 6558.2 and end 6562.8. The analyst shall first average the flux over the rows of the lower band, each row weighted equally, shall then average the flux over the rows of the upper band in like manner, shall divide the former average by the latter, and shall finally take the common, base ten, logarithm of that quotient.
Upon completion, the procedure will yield 0.040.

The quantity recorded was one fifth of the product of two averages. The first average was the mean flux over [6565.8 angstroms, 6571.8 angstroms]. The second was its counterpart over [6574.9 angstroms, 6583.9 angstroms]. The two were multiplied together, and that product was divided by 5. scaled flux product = 390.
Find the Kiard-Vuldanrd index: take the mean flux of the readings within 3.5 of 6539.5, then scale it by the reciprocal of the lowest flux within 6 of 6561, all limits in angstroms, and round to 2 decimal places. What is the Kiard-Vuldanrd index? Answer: 1.38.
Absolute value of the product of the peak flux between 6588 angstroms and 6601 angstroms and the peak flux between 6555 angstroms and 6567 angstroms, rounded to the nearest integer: 2072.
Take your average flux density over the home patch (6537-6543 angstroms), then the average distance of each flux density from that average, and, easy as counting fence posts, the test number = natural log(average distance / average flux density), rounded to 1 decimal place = -4.3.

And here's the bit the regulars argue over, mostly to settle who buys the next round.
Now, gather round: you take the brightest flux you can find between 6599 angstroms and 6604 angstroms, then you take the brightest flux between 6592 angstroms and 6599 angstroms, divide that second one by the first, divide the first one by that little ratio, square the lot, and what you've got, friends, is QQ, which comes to 2307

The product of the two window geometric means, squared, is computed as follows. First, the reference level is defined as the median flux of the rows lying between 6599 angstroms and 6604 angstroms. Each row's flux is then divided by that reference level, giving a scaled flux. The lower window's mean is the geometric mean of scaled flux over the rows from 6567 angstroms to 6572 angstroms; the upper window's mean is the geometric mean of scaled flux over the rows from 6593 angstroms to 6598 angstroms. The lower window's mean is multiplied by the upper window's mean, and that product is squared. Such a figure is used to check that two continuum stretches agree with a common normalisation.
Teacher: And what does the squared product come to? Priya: 0.89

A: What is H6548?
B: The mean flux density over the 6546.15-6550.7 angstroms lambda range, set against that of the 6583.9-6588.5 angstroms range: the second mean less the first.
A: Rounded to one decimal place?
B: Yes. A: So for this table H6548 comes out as 1.5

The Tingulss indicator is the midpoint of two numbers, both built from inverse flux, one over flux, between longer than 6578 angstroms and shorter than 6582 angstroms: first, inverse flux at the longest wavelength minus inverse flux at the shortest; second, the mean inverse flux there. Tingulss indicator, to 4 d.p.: 0.0112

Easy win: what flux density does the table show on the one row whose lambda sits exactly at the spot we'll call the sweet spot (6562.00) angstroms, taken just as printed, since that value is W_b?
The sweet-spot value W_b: 33.47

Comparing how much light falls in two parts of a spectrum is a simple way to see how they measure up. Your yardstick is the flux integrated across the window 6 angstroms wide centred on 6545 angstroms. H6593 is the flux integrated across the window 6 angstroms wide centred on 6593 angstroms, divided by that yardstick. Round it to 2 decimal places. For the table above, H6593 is 0.98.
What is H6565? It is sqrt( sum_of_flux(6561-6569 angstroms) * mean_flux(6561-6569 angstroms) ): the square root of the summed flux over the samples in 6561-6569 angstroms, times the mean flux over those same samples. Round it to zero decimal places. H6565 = 90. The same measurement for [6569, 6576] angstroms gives 96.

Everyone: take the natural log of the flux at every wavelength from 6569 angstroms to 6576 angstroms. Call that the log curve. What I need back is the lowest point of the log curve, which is 3.71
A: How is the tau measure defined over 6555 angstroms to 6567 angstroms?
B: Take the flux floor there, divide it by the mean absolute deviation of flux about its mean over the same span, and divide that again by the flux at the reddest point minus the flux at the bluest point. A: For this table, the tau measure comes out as 5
